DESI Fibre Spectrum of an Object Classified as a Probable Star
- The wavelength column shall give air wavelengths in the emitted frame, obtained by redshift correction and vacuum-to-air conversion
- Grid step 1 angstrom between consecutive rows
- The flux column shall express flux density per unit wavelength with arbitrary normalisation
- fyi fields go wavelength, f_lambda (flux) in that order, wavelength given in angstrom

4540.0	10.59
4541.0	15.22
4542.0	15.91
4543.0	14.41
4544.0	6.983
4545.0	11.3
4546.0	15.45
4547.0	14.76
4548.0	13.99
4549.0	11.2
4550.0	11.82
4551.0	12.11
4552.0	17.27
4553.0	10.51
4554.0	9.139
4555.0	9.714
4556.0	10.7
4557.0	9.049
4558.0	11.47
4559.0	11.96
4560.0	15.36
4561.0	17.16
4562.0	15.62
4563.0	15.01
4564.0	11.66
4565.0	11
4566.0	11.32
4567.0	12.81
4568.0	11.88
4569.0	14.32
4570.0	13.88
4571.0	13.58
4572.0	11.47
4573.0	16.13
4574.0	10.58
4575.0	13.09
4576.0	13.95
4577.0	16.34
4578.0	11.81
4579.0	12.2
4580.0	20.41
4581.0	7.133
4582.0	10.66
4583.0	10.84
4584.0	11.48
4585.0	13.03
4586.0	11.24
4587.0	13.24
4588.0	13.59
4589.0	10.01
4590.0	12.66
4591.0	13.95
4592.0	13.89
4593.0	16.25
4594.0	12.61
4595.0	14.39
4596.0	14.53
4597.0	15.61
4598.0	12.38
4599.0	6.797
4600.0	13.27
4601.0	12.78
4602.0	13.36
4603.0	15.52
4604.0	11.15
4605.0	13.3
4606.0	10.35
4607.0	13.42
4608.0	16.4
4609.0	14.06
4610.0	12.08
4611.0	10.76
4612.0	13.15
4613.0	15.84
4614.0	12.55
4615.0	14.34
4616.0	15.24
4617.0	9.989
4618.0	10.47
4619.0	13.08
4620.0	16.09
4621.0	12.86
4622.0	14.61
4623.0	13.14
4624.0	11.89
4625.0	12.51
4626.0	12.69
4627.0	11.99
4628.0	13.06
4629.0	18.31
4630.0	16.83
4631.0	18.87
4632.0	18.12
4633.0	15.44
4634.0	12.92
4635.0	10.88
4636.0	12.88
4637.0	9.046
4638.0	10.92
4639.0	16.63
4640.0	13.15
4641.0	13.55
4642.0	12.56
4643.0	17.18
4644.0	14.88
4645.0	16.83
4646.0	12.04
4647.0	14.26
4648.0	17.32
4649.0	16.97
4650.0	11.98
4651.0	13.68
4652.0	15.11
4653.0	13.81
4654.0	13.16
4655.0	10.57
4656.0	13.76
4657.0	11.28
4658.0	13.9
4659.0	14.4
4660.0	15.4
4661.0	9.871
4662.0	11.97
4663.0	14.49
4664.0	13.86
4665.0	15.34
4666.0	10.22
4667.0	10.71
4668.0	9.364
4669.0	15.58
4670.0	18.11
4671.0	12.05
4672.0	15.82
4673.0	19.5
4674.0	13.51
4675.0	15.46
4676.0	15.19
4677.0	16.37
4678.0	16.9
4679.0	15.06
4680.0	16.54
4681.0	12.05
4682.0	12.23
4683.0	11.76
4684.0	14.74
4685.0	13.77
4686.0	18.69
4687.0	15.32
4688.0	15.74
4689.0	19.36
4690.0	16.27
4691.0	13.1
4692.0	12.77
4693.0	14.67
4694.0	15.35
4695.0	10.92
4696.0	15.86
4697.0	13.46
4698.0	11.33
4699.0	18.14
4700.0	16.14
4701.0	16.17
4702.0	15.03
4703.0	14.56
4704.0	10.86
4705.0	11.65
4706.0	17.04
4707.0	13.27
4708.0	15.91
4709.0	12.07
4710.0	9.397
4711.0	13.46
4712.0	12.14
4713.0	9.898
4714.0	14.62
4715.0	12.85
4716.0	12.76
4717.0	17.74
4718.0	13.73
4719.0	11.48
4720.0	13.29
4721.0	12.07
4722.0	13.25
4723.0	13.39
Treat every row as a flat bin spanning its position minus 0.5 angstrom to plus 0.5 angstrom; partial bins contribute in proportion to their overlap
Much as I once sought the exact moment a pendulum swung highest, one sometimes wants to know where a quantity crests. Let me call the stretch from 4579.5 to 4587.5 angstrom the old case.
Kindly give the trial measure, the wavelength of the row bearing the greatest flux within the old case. 4580.0 angstrom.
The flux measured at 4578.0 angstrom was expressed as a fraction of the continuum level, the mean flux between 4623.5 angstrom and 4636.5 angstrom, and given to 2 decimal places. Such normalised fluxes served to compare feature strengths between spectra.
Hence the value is 0.82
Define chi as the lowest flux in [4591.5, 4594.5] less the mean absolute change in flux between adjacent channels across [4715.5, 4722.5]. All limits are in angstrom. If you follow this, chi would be 10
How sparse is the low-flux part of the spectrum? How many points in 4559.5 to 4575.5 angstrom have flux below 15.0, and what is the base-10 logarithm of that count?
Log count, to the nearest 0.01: 1.04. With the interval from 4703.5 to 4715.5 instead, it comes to 1.00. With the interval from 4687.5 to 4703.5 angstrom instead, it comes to 0.85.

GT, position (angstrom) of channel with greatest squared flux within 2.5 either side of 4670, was 4670.0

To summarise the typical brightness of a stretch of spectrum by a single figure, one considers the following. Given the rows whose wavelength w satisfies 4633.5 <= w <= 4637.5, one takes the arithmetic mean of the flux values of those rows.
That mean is 11.4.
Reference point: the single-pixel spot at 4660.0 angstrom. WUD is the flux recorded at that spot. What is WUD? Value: 15.4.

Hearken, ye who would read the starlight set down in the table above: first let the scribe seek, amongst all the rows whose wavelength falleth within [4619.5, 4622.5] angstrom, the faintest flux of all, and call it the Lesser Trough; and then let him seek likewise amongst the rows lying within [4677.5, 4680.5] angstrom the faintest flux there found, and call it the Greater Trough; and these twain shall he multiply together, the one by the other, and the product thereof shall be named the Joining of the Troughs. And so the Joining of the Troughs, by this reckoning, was 194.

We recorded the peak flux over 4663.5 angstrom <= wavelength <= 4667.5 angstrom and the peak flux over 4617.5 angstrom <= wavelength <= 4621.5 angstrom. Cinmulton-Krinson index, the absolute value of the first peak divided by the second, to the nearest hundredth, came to 0.95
